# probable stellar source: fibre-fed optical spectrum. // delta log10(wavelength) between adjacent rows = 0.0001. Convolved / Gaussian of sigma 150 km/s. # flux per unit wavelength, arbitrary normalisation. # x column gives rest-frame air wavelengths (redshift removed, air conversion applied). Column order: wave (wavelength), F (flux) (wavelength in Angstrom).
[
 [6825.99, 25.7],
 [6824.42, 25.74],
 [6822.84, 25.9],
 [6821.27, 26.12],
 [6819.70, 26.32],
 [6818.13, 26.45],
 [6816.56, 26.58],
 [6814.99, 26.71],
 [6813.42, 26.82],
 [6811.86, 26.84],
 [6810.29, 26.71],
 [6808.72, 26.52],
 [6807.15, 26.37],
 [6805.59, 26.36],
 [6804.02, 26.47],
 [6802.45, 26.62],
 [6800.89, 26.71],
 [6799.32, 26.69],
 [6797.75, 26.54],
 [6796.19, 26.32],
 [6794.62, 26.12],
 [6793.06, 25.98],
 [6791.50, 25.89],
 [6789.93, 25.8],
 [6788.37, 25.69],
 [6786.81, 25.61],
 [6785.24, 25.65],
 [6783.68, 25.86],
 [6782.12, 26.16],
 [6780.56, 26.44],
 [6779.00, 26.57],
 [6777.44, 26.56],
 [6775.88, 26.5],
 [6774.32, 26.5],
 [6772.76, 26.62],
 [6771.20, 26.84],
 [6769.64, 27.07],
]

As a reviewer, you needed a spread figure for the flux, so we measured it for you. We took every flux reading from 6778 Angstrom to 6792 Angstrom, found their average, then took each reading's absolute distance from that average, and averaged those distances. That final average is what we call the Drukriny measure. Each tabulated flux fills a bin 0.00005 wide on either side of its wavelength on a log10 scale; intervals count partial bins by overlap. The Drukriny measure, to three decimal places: 0.284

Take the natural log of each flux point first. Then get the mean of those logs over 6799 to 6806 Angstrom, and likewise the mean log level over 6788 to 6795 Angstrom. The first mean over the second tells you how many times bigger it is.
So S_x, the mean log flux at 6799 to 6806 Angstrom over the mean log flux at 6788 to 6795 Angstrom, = 1.01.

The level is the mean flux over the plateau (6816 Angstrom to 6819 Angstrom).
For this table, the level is 26.5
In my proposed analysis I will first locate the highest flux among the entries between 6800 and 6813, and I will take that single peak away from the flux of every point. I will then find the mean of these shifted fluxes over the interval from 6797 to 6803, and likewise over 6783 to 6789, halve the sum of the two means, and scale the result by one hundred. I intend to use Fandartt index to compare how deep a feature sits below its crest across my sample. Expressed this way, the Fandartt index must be -67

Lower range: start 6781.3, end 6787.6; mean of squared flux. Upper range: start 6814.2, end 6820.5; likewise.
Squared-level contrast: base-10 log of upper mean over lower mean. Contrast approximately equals 0.023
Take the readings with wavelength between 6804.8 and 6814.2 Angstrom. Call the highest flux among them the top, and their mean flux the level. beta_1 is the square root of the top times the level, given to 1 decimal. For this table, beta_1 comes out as 26.7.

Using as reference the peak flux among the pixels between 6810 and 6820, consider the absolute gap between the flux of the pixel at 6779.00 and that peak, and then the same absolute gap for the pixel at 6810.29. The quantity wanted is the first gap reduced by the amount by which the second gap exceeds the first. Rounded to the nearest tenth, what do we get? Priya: 0.4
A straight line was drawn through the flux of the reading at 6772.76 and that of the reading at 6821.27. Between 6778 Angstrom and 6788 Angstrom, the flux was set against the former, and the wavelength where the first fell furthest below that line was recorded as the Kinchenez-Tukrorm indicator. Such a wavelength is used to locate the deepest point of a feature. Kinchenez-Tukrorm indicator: 6786.81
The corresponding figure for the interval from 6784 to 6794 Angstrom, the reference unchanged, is 6786.81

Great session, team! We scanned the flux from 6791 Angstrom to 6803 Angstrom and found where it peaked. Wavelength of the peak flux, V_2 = 6800.89 Angstrom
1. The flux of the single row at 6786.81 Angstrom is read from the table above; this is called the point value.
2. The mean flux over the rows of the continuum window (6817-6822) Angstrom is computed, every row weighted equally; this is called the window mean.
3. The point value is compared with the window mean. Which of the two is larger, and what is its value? 26.3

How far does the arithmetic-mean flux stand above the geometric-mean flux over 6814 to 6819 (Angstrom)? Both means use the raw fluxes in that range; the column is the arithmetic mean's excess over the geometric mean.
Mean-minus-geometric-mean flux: 0.00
